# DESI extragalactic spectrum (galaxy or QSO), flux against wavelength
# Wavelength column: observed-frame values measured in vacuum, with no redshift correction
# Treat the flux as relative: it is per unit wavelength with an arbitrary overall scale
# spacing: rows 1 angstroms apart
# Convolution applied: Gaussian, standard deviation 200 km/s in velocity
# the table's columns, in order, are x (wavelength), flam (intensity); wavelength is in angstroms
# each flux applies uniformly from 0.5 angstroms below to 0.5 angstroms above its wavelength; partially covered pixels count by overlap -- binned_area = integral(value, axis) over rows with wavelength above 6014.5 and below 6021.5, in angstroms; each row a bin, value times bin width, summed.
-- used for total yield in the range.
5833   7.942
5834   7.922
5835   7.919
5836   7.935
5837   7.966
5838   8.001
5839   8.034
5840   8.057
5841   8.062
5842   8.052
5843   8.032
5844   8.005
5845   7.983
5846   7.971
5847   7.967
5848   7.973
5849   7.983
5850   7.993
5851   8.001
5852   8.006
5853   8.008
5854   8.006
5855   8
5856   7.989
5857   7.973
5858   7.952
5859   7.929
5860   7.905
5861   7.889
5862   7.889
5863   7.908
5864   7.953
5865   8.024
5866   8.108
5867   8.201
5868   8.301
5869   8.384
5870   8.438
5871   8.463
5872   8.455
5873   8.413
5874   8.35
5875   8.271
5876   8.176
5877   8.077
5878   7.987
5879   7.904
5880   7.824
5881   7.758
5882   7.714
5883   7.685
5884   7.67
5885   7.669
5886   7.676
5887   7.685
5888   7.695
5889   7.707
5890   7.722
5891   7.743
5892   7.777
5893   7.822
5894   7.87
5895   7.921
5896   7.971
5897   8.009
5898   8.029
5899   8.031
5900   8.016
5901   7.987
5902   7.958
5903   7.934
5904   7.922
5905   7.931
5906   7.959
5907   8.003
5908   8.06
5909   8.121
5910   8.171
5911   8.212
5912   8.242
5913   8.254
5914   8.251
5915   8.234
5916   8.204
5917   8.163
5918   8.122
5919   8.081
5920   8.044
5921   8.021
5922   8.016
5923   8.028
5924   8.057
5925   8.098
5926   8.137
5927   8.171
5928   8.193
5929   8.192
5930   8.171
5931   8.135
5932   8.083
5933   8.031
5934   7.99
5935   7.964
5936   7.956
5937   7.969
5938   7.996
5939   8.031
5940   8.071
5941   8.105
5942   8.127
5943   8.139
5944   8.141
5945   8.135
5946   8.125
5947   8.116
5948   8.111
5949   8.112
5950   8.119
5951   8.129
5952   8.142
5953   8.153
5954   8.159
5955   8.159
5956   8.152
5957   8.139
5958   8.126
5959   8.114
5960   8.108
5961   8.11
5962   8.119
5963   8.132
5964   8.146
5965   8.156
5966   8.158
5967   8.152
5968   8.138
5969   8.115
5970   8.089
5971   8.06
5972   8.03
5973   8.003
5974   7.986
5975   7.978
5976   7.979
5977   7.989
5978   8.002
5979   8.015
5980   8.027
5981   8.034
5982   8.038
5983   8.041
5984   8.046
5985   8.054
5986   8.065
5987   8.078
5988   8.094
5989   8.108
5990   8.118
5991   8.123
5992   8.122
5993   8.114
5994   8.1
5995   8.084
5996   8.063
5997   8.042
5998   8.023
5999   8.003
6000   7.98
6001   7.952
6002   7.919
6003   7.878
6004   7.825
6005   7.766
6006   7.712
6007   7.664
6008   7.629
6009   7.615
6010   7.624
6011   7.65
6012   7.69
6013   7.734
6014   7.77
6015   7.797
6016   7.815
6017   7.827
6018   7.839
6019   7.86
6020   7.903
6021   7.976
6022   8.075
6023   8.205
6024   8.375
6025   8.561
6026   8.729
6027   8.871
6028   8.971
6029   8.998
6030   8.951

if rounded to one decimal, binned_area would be 55.0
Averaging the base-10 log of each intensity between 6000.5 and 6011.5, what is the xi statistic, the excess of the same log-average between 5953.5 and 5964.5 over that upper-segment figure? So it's 0.021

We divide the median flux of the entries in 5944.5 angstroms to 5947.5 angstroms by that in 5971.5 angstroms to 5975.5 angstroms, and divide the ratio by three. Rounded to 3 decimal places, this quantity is 0.339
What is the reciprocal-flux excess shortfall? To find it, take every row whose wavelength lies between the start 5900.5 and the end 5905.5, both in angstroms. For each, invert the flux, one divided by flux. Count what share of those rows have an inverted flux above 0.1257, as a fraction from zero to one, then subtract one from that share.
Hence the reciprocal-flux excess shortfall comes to -0.4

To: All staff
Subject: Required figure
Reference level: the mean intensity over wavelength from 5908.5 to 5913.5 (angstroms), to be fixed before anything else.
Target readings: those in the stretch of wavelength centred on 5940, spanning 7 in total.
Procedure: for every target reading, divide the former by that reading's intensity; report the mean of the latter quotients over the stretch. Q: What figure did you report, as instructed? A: 1.017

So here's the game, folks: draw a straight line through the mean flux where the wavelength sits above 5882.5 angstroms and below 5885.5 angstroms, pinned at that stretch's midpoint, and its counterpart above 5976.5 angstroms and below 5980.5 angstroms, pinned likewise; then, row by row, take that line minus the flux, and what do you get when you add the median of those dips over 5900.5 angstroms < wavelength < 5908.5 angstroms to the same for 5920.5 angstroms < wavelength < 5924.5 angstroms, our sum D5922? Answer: -0.43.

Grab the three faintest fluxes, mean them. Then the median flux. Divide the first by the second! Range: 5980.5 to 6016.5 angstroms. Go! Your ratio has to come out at 0.951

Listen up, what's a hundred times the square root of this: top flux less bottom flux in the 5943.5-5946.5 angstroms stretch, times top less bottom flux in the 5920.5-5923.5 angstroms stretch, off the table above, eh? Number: 1.4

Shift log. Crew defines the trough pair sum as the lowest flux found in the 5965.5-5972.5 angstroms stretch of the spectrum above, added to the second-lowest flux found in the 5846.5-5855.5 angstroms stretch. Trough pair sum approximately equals 16.00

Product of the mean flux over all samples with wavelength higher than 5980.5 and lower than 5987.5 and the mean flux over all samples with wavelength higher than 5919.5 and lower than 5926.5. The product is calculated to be 64.9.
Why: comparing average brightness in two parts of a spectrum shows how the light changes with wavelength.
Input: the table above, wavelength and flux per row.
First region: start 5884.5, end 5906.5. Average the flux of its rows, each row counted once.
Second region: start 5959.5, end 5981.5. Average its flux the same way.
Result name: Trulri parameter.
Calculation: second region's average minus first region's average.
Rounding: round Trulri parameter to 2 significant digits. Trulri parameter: 0.20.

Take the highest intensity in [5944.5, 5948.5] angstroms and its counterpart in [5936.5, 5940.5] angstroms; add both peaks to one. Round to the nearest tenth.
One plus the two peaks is 17.2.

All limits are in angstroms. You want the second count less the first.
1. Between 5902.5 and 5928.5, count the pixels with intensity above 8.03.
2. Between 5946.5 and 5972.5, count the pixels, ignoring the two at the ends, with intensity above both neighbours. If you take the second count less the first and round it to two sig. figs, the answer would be -17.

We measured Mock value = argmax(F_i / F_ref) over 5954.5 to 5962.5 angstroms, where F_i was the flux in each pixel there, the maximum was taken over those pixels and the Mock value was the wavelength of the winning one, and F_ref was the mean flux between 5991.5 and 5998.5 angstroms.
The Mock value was 5955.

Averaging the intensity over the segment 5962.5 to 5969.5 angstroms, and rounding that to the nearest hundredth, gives 8.14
